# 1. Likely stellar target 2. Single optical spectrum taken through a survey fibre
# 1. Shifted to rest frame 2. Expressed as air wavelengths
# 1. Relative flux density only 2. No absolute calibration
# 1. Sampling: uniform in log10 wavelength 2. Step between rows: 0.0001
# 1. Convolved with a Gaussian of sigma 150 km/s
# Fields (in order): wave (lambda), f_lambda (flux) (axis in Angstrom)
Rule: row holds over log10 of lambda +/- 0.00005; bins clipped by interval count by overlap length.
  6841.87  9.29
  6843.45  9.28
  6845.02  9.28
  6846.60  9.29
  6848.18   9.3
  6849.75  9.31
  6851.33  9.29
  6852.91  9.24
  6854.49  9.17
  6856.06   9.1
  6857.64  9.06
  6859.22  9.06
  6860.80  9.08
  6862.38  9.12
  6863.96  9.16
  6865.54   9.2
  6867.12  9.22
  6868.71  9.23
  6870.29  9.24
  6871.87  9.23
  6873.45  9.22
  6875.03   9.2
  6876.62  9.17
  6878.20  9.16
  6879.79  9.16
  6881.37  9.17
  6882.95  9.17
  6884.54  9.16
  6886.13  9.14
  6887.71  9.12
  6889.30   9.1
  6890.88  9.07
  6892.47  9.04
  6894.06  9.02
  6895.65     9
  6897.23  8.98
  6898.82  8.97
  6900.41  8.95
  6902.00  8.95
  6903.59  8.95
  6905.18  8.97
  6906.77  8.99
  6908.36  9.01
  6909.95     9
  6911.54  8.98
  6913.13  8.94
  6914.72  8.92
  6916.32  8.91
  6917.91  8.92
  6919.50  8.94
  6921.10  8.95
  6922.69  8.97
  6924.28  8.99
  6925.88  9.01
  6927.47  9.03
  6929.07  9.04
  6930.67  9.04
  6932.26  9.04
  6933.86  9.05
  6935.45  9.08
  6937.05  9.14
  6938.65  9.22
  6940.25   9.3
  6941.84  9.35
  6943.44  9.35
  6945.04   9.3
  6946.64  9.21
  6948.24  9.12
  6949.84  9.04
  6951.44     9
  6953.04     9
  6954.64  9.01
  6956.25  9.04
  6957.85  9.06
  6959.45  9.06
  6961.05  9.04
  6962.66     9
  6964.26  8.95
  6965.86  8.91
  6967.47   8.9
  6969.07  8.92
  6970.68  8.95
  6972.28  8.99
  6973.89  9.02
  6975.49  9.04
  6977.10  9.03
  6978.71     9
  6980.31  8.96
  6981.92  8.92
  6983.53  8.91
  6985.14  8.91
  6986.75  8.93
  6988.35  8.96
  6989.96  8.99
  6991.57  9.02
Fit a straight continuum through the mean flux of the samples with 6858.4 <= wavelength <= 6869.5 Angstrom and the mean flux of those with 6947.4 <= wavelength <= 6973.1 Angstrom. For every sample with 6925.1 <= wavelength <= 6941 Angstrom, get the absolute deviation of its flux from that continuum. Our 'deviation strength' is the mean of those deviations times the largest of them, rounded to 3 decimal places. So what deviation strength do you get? 0.019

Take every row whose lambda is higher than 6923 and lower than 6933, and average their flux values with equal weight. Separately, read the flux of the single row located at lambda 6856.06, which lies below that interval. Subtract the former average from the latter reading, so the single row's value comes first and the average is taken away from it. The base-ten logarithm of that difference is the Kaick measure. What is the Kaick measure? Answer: -1.1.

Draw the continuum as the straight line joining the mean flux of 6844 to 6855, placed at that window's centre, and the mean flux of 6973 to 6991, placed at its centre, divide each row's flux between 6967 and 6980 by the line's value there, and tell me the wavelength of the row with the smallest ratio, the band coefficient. 6967.47 Angstrom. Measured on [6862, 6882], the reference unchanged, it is 6862.38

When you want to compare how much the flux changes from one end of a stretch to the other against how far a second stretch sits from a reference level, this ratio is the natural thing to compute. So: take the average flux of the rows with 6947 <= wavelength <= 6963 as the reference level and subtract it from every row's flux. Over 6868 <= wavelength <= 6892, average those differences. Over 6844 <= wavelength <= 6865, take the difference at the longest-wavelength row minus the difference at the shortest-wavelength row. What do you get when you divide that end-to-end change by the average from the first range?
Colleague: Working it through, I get -1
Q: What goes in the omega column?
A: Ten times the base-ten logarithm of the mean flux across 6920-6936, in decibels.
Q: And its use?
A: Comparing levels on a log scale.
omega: 9.55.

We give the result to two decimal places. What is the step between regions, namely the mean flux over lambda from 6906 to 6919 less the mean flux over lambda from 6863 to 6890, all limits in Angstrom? -0.22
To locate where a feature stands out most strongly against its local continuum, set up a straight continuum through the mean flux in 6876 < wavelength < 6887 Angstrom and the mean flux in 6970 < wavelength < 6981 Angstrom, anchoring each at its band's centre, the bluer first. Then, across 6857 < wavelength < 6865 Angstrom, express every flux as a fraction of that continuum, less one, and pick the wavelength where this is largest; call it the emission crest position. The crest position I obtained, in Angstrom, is 6863.96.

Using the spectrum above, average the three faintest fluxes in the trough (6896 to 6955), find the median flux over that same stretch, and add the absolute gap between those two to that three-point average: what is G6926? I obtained 9.00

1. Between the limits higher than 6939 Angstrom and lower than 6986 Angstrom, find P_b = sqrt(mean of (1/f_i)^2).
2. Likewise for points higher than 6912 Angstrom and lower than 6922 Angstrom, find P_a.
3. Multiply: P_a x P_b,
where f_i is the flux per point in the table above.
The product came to 0.0124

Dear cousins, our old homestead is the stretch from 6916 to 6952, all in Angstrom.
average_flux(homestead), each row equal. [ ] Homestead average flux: 9.09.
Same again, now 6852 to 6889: 9.16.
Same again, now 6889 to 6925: 8.98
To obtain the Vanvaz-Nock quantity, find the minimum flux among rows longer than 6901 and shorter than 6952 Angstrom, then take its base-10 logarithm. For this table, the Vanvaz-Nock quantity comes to 0.950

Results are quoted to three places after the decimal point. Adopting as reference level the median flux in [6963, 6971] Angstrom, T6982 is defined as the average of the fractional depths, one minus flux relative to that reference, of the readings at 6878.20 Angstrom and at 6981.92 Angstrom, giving -0.013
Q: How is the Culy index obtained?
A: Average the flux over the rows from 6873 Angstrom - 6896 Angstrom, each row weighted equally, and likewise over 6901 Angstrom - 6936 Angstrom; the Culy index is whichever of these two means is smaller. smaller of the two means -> 8.99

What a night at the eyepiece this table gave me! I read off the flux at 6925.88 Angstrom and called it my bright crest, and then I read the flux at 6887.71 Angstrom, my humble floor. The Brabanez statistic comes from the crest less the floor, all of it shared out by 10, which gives -0.011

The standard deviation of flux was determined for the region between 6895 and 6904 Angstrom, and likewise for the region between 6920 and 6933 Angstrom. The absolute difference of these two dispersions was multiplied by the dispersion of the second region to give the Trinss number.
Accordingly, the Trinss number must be 0.0005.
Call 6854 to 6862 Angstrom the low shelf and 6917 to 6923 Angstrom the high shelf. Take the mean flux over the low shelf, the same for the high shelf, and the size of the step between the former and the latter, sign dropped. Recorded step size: 0.15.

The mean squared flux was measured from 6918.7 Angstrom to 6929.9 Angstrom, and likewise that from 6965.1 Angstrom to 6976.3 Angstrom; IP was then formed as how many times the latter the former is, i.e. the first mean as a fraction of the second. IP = 1.01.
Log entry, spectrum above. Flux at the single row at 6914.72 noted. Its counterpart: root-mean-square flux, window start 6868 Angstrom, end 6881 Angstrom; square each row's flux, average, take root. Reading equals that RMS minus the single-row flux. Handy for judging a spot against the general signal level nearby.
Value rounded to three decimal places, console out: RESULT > 0.281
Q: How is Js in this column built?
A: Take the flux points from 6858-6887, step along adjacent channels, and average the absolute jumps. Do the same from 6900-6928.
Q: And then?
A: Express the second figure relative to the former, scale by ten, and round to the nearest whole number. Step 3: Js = 9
